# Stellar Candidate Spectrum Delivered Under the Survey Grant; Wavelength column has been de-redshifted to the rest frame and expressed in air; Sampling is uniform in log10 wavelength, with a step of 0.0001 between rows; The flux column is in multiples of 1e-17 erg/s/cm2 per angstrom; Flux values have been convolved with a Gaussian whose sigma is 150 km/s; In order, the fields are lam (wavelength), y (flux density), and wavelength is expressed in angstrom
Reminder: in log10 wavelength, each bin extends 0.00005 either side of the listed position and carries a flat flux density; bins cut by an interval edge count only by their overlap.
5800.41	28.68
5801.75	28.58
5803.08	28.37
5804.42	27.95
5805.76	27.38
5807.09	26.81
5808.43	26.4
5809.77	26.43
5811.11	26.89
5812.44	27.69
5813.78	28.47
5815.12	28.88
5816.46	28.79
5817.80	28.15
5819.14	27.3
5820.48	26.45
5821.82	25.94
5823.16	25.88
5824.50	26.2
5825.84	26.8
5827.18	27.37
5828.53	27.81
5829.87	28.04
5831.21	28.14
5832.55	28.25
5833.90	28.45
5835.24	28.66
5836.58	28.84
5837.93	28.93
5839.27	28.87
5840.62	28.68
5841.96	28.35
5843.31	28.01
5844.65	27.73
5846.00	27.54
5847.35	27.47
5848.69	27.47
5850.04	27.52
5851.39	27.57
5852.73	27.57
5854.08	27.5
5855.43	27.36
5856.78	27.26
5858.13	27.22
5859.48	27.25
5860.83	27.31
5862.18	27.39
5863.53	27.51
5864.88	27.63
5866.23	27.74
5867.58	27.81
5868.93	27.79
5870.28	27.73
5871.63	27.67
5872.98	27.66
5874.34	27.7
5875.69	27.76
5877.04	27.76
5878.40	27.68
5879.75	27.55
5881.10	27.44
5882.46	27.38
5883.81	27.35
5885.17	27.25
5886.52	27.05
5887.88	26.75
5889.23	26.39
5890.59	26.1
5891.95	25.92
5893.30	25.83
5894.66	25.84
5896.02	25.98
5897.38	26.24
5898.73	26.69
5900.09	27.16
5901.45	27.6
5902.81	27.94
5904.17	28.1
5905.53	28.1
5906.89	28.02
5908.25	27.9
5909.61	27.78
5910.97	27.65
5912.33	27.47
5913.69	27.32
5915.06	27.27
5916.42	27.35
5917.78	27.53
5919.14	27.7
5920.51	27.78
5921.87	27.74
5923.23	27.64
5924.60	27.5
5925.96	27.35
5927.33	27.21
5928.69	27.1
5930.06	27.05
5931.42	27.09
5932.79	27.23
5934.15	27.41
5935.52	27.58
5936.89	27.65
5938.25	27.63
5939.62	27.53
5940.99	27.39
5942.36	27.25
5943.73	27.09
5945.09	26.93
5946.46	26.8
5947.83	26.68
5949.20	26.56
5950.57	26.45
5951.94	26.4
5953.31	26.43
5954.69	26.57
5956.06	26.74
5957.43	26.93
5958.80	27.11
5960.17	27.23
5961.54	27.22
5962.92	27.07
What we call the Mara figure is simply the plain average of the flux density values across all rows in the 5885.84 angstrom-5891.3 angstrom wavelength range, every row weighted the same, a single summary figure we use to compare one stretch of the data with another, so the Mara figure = 26.6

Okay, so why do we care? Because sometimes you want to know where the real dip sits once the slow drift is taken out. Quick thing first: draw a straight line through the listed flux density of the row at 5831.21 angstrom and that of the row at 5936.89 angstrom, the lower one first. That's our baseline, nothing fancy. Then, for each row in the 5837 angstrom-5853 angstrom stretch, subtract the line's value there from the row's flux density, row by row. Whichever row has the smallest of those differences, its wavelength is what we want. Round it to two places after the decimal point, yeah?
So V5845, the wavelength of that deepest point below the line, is 5847.35 angstrom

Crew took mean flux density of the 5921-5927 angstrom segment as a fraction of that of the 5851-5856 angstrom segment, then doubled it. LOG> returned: 2.00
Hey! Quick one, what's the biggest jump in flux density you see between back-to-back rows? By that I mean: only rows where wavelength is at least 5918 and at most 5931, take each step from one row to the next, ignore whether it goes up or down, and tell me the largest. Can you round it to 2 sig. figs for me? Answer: 0.15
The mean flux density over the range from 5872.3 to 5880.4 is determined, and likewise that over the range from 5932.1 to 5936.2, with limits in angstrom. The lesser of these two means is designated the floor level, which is 27.4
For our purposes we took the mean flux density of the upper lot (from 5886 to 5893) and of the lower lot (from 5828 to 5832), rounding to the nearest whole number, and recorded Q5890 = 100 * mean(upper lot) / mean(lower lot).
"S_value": 94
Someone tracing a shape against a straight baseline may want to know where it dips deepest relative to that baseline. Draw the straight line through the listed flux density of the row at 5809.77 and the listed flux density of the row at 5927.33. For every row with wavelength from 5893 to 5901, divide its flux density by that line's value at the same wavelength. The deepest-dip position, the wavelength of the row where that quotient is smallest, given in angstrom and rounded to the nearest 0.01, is 5893.30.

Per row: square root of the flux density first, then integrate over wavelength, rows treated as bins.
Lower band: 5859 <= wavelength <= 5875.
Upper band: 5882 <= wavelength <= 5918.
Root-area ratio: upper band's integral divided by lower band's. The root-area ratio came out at 2.2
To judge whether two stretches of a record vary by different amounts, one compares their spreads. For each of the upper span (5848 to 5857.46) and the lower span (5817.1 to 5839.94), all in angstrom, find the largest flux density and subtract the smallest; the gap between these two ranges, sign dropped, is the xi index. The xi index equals 2.7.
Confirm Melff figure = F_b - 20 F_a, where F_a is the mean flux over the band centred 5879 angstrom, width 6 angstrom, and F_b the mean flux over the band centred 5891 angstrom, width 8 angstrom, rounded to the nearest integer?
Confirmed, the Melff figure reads -526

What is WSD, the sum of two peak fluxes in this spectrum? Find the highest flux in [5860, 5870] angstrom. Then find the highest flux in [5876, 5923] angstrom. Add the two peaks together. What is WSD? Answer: 55.9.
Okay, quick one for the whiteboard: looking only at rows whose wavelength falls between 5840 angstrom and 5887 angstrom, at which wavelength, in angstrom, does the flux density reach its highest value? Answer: 5840.62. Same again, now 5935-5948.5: 5936.89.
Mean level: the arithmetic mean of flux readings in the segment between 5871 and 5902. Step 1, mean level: 27.0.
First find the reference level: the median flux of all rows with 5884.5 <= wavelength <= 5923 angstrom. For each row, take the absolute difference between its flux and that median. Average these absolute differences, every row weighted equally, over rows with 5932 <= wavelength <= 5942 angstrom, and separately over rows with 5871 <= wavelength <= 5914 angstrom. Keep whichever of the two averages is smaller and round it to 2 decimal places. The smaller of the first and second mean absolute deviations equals 0.18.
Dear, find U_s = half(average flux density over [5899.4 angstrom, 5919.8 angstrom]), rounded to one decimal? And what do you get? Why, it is 13.8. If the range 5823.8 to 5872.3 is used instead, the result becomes 13.9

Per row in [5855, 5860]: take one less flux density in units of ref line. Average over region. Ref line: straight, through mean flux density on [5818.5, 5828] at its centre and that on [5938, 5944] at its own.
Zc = -0.018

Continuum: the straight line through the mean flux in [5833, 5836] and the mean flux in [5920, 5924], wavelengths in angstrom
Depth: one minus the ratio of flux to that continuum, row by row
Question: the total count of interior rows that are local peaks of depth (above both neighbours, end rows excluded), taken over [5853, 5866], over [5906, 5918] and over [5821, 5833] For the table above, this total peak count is 3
